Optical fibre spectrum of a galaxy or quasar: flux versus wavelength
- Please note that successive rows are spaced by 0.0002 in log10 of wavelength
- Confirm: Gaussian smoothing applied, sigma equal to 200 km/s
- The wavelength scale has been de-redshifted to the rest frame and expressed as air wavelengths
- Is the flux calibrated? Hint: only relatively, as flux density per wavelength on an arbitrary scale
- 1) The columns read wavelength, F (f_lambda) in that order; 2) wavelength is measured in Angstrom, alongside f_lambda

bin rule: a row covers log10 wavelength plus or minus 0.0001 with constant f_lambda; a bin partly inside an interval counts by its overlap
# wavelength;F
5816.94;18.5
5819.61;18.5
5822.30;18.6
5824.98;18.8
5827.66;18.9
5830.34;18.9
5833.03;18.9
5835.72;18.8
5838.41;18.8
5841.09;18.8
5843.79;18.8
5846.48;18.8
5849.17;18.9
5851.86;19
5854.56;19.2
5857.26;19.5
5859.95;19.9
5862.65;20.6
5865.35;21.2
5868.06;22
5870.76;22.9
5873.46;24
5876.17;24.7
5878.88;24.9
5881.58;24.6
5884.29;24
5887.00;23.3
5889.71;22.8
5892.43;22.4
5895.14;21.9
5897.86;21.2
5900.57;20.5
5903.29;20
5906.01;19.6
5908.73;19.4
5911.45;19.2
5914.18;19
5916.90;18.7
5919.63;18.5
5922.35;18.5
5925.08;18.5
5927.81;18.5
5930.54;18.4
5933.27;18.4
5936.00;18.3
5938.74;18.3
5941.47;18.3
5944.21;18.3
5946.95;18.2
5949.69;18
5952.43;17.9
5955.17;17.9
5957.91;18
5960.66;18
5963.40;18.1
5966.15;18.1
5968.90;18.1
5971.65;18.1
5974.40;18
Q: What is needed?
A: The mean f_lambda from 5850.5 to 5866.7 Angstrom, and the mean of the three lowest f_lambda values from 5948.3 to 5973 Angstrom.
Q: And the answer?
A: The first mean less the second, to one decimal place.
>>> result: 2.0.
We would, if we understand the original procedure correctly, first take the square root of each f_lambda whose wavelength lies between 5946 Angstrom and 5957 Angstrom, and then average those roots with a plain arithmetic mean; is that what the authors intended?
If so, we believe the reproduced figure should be 4.24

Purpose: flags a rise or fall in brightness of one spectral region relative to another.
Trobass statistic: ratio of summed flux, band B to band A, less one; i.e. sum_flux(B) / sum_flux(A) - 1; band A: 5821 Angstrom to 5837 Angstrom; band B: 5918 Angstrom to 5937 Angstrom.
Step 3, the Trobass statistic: 0.1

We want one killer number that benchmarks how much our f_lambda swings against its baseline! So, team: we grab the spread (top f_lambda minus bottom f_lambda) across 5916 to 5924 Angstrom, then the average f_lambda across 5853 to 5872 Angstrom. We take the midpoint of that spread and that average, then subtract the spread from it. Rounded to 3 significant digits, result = 10.3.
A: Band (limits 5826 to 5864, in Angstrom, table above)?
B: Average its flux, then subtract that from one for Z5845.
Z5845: -18.1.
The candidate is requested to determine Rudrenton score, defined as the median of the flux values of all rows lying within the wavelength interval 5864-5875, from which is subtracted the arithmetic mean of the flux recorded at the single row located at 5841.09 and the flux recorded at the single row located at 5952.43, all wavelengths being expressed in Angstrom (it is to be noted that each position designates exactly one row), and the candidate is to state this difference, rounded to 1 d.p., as 4.1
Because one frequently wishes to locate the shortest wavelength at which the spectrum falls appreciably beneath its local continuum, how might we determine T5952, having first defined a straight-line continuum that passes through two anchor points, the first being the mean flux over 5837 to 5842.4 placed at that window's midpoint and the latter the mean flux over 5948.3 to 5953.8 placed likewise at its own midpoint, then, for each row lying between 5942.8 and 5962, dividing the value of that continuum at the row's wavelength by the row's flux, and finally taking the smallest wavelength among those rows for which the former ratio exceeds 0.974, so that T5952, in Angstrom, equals 5944.21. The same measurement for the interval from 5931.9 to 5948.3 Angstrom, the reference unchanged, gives 5933.27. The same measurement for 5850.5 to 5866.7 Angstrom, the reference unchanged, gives 5851.86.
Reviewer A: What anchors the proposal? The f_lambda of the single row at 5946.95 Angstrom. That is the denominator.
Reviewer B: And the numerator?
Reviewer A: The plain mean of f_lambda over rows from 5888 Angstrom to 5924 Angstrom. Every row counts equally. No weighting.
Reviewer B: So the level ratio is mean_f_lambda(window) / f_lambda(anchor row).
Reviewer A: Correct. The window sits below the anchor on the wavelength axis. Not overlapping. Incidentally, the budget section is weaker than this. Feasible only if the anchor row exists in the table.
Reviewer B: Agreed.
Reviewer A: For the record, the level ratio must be 1.11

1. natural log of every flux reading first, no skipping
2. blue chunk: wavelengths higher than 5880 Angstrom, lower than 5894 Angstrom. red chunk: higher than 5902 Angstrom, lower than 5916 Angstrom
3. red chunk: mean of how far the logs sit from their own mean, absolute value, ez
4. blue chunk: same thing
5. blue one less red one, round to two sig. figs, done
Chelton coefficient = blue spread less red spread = 0.015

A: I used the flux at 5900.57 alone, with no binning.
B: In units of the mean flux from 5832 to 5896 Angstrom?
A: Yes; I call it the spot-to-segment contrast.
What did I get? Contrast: 0.967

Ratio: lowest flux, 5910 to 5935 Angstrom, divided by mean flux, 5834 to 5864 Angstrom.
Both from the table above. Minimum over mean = 0.959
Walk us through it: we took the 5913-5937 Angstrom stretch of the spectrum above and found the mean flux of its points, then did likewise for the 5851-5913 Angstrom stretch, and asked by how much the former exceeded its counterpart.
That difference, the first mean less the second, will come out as -3.1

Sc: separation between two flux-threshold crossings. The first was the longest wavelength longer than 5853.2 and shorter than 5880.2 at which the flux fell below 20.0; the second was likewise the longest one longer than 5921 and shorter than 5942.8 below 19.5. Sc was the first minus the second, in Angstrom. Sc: -81.5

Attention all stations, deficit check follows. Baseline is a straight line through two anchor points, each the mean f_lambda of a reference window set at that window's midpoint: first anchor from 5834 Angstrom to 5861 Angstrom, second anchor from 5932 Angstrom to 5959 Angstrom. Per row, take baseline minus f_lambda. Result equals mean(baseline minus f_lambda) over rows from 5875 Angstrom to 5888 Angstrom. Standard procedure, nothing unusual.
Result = -5.6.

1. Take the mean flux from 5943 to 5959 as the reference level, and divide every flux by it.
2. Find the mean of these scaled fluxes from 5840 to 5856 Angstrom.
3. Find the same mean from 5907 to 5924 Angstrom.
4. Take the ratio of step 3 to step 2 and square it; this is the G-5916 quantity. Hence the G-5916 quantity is 1.00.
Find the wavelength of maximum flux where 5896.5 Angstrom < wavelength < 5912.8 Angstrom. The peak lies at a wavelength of 5897.86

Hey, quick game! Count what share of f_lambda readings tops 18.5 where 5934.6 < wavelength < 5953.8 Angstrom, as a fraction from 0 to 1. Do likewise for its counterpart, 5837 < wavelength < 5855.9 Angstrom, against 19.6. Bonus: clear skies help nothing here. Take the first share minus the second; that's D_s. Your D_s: 0.0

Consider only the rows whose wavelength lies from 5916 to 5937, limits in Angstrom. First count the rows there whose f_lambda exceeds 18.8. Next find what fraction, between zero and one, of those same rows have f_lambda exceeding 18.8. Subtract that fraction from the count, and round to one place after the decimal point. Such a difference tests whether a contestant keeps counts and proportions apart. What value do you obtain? 0.0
